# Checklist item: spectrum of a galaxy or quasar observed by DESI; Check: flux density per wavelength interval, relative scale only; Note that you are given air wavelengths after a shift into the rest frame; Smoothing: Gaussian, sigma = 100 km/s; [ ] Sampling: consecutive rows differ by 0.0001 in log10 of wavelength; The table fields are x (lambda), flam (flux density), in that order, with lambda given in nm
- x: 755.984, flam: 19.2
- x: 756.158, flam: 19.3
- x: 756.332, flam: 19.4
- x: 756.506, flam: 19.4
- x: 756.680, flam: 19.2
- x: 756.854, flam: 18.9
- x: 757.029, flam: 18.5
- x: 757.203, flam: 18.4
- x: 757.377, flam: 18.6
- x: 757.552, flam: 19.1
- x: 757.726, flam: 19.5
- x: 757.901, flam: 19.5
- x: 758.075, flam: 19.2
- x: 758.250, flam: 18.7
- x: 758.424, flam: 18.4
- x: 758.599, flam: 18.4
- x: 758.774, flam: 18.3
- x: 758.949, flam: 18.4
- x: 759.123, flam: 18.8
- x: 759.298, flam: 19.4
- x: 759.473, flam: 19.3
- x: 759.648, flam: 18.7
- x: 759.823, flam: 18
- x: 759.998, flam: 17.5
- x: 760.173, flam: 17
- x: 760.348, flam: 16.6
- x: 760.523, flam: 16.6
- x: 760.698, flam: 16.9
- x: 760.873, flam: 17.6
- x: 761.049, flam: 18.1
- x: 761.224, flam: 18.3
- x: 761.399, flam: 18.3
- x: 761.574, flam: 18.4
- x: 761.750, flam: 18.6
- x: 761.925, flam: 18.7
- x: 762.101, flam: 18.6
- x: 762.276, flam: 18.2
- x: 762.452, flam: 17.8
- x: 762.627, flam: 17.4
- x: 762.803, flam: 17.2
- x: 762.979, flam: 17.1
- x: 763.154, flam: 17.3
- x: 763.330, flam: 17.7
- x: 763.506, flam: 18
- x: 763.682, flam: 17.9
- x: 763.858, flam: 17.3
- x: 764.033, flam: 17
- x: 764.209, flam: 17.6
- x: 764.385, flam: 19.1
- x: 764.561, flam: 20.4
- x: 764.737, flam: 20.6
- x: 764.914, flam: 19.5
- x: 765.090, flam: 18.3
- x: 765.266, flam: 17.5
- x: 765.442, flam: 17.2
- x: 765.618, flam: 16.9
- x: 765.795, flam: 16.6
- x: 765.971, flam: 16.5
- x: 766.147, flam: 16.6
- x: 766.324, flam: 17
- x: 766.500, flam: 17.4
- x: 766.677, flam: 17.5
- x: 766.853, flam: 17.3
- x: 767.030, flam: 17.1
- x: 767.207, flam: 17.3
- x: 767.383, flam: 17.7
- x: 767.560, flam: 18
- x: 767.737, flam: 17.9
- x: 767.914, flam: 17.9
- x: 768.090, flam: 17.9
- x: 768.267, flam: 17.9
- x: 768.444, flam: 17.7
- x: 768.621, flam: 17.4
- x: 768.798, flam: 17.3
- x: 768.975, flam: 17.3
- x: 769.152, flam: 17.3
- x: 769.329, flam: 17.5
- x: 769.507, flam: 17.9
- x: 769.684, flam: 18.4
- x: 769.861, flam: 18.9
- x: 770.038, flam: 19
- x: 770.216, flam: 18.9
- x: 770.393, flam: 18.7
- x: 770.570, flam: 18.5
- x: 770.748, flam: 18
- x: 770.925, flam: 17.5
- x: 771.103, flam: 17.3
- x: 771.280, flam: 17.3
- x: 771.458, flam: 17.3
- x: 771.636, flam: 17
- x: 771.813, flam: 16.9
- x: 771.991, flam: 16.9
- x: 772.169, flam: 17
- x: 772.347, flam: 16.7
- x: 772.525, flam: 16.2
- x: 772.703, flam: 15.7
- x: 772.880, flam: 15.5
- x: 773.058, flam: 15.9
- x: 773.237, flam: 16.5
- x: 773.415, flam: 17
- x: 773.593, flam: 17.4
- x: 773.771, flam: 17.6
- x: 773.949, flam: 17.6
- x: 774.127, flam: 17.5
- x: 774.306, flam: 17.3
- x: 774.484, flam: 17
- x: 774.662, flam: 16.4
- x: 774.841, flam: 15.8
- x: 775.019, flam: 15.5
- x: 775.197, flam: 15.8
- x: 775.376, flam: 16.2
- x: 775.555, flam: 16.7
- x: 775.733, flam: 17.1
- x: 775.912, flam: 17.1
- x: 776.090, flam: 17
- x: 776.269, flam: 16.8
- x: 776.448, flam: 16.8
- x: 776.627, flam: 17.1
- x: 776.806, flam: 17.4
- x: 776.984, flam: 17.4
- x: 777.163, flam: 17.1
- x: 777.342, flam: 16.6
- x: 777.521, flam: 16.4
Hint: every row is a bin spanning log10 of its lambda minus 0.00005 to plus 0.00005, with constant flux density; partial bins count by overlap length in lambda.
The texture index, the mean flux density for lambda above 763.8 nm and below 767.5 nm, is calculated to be 17.7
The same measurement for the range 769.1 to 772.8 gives 17.6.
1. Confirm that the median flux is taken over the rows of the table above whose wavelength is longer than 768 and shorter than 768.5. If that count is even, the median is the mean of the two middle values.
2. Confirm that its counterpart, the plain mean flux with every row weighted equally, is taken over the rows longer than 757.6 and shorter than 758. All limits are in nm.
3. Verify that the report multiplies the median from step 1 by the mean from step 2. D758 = 349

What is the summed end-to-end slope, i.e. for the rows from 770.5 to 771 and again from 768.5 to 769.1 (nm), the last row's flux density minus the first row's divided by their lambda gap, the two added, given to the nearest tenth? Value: -3.1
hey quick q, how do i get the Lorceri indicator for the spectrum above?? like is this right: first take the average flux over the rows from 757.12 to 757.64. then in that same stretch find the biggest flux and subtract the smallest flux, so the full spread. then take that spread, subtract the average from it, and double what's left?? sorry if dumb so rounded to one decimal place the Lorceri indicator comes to -36.0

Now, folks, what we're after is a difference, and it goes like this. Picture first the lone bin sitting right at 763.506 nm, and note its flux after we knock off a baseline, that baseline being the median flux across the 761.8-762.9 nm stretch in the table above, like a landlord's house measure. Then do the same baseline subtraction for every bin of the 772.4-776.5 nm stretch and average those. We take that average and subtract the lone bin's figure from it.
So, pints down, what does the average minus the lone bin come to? -1.4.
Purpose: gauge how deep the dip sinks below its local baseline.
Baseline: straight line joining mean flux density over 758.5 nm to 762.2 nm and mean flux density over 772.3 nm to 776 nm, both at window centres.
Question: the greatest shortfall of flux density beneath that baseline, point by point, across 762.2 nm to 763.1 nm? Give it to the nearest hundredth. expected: 0.73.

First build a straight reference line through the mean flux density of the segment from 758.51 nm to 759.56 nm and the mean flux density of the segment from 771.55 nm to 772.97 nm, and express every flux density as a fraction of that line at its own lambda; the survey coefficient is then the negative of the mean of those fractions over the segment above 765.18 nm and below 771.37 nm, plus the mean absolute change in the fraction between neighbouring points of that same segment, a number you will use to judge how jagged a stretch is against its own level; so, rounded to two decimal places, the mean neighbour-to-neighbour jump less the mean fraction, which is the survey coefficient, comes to -1.01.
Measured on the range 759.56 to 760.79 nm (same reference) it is -0.91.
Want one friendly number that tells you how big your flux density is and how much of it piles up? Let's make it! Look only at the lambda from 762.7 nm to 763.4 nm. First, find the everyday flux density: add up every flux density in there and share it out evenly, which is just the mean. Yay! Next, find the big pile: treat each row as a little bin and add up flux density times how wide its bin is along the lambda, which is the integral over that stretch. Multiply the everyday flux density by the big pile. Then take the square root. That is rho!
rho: 14.5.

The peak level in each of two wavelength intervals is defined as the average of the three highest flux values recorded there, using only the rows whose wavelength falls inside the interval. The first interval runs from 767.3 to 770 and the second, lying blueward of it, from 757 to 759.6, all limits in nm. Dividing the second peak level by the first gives 1.06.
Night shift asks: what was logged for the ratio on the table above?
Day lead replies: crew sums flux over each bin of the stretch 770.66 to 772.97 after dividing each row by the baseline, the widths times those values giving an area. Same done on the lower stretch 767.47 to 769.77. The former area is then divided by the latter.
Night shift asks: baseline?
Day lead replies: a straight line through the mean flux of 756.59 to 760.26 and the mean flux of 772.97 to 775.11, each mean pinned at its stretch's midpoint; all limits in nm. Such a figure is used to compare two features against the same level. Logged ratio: 0.98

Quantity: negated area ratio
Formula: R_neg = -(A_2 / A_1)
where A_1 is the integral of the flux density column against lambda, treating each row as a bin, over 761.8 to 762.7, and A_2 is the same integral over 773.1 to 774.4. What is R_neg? -1.4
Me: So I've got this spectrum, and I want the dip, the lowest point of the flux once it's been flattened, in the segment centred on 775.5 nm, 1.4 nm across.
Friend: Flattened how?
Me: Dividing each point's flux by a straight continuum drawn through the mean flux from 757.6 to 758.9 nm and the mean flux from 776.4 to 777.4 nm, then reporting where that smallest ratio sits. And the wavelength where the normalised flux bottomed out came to 775.019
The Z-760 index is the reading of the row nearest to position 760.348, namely 16.6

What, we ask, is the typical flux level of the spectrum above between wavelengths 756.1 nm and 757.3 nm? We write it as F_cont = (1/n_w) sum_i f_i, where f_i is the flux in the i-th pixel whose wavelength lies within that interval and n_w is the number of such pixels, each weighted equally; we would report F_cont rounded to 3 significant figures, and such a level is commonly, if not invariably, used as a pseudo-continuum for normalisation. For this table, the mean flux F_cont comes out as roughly 19.0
